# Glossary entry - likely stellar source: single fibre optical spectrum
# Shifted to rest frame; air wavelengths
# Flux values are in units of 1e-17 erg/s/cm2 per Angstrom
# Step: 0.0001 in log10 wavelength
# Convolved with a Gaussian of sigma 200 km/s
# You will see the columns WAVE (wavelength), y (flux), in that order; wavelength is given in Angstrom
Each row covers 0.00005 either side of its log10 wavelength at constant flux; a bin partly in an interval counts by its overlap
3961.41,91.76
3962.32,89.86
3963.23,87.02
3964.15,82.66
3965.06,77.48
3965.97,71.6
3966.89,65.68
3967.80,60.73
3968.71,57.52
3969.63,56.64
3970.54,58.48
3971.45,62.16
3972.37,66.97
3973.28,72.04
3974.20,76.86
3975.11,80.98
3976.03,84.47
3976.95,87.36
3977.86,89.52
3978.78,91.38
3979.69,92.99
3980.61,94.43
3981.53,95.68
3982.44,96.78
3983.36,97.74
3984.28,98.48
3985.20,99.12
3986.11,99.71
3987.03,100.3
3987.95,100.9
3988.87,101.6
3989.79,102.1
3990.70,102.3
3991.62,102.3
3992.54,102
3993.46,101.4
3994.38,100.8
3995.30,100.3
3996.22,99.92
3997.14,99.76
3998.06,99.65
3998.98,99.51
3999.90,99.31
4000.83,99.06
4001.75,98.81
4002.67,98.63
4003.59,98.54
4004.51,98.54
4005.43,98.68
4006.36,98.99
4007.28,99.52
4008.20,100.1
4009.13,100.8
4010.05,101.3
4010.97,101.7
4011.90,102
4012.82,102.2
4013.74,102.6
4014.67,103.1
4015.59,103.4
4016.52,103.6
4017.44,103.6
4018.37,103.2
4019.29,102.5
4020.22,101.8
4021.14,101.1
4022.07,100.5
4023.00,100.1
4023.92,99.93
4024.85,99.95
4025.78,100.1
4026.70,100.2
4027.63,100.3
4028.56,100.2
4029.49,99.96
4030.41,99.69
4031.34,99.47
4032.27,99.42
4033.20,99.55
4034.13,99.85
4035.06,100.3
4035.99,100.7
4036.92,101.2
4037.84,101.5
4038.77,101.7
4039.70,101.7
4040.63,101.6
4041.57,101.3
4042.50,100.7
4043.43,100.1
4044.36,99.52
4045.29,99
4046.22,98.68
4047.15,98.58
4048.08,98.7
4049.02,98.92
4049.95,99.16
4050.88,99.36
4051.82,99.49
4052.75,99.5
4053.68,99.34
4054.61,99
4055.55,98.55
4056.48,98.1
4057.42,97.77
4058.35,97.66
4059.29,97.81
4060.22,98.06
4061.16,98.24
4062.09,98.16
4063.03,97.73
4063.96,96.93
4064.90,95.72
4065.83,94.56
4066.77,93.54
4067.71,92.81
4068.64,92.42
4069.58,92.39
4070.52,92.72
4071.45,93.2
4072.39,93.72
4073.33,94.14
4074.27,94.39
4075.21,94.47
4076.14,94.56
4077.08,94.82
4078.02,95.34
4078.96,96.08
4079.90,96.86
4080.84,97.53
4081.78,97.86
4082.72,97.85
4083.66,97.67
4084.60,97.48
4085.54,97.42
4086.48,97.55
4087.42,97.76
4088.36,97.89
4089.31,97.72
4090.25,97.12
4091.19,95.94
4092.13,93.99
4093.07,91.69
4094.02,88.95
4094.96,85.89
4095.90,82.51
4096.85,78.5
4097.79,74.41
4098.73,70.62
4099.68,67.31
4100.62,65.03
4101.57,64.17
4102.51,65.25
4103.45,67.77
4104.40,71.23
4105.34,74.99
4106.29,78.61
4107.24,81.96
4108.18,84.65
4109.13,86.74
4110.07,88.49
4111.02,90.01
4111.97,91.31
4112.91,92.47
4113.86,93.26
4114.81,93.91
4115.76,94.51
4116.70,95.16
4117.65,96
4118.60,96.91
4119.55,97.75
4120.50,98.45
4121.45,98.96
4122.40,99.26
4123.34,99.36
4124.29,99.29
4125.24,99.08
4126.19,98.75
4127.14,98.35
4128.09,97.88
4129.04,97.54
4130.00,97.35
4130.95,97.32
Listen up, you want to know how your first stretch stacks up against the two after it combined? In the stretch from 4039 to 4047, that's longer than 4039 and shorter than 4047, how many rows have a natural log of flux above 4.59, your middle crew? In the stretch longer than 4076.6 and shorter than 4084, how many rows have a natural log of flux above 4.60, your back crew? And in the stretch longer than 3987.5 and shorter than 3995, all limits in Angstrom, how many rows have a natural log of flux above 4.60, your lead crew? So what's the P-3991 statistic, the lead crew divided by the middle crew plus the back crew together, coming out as 1.00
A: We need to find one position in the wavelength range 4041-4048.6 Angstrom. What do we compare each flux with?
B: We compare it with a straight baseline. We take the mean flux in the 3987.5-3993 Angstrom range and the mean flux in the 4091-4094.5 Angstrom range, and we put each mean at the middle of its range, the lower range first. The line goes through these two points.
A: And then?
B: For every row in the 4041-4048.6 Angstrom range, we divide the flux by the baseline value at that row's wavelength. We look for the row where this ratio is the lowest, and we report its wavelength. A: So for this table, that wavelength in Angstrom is 4047.15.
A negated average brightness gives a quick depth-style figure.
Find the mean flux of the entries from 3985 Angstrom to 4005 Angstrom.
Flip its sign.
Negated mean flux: -100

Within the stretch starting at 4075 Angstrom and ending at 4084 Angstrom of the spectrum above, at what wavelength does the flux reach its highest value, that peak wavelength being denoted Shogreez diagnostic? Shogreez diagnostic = 4081.78 Angstrom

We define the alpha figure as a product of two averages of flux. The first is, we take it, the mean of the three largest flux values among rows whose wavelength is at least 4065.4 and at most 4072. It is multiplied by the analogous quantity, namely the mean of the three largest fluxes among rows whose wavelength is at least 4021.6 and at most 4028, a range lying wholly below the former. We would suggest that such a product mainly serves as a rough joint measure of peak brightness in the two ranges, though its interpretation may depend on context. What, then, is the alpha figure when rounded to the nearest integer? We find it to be 9408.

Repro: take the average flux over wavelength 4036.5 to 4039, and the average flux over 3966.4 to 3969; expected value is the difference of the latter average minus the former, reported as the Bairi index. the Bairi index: -40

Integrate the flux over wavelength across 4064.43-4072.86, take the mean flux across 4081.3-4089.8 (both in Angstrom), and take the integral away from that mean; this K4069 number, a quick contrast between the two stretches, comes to -690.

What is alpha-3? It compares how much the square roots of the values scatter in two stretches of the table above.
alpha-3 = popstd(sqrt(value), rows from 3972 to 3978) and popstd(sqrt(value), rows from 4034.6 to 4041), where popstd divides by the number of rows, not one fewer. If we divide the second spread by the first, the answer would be 0.1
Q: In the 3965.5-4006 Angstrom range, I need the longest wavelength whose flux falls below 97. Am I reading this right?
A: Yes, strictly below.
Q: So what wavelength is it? 3982.44 Angstrom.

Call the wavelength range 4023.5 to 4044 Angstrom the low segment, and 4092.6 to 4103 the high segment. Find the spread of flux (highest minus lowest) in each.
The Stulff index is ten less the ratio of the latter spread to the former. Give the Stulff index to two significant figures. -2.1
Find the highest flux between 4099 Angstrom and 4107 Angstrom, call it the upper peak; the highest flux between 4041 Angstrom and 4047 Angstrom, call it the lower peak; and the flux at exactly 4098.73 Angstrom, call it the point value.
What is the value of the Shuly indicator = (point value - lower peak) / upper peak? -0.39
